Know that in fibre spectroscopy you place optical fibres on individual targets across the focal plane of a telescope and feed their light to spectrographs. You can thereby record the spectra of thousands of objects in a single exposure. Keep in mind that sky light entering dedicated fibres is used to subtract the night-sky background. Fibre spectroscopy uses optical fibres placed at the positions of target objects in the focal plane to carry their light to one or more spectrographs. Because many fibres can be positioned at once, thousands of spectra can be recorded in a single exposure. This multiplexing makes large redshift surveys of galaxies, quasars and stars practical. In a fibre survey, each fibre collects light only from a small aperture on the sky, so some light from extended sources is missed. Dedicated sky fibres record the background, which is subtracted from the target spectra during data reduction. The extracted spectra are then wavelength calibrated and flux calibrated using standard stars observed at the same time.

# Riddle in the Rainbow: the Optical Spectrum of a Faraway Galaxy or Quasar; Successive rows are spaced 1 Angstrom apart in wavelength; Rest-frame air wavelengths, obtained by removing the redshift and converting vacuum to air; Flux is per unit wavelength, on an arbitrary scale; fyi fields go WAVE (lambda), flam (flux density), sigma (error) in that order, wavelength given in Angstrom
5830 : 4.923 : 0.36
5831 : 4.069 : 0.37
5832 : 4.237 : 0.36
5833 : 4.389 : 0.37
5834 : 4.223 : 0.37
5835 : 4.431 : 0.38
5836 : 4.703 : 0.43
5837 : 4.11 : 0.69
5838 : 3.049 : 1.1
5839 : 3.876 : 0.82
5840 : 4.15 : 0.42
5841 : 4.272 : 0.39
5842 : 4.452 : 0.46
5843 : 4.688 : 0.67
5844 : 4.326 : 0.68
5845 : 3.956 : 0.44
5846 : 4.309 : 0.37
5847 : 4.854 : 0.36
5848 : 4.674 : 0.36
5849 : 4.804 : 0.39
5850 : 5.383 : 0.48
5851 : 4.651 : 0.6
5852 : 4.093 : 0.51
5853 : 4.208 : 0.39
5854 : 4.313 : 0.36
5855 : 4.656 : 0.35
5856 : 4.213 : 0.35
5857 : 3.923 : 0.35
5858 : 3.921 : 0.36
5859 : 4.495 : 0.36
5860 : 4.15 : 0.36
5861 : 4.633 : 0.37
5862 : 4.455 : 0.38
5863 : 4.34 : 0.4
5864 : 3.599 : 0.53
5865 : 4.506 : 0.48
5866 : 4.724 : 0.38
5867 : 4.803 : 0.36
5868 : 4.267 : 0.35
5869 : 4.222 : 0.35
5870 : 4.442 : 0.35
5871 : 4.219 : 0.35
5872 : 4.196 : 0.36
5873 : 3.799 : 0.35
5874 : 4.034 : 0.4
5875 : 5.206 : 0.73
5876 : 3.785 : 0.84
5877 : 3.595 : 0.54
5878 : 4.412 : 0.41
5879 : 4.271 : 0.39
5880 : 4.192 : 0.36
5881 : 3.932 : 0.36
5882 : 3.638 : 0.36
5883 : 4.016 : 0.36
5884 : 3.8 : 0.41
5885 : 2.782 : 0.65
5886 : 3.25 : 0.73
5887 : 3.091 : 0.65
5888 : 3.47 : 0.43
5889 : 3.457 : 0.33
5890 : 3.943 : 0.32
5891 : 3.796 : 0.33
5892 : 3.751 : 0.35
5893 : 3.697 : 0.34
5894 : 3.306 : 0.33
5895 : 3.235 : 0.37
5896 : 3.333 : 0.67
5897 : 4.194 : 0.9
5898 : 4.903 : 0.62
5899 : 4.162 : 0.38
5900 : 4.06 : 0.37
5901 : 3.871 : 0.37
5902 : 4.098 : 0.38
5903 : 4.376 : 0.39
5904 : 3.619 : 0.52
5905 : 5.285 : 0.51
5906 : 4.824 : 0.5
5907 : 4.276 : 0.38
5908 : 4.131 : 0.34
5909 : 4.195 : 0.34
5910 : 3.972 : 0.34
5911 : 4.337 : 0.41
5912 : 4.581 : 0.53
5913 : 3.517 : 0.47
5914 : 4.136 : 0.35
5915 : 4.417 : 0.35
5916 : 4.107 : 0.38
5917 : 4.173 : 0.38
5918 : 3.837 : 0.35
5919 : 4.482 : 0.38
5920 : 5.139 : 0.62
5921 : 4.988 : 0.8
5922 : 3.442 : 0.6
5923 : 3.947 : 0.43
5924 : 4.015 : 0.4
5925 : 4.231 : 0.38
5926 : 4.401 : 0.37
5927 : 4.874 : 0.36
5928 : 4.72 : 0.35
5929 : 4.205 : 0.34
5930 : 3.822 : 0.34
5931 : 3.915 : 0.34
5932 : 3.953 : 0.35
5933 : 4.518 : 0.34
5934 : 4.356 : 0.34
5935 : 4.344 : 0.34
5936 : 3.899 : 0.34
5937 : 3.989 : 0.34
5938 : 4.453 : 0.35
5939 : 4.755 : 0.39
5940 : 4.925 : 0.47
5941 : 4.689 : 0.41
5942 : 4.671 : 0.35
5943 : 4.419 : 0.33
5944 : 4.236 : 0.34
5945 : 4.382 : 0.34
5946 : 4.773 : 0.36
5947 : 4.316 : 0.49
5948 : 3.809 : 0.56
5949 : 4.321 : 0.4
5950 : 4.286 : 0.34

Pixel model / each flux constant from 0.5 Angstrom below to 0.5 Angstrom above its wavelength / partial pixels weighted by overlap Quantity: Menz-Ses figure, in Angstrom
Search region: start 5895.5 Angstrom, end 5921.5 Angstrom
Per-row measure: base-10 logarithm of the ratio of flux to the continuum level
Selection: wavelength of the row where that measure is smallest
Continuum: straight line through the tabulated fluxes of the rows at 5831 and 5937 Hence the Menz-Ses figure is 5896 Angstrom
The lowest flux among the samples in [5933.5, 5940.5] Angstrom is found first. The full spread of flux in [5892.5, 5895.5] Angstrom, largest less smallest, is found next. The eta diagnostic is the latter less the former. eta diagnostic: -3.44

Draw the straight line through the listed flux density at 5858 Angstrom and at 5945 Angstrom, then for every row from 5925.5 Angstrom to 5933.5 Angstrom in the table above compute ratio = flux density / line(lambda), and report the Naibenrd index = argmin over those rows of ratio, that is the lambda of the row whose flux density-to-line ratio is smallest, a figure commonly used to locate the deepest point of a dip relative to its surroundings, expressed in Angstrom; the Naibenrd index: 5930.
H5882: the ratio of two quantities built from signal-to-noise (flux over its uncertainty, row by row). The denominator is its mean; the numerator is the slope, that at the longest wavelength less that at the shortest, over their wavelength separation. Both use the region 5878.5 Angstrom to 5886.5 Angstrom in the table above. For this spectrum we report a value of -0.10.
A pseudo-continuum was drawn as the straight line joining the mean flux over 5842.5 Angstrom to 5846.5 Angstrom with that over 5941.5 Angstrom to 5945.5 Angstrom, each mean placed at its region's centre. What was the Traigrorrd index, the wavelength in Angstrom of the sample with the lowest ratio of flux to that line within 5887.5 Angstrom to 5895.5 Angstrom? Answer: 5895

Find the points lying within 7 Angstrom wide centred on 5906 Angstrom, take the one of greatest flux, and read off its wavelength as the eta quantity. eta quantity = 5905 Angstrom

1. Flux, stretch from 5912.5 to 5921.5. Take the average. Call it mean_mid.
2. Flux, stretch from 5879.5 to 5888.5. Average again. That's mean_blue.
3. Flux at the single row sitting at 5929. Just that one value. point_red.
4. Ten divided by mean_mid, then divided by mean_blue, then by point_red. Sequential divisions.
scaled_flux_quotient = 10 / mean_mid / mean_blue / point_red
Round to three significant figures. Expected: 0.154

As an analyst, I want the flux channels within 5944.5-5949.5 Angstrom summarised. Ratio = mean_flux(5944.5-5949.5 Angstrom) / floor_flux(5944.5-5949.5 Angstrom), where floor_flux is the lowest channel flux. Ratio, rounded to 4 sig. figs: 1.134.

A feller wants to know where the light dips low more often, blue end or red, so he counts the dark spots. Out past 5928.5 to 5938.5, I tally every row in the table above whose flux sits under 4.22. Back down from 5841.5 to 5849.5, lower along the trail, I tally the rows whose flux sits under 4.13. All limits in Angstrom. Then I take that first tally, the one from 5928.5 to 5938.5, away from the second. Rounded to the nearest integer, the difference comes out -5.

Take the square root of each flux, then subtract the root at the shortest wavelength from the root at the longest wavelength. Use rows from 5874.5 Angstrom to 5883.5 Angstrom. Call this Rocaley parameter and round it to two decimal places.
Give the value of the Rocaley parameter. -0.28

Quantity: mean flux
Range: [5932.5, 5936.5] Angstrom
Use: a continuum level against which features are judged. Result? 4.3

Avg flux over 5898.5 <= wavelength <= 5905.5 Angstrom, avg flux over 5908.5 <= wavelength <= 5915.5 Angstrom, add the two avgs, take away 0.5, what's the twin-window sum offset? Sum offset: 7.88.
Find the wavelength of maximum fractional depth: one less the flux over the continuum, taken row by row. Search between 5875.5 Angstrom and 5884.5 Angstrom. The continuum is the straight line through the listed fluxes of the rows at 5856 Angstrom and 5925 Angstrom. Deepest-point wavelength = 5877 Angstrom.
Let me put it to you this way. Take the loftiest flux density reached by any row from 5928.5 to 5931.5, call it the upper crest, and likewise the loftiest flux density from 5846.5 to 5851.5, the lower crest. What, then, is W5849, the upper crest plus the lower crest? 9.59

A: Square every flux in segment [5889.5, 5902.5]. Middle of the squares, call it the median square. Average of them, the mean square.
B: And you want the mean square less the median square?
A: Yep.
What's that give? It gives 0.2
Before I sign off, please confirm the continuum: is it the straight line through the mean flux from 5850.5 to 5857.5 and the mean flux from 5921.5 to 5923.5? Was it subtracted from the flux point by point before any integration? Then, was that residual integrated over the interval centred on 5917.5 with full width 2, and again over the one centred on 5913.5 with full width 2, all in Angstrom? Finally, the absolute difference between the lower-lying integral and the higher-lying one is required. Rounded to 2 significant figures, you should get 0.43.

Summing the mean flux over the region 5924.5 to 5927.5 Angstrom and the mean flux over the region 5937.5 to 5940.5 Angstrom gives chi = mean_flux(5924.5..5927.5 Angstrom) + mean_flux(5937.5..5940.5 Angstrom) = 9.21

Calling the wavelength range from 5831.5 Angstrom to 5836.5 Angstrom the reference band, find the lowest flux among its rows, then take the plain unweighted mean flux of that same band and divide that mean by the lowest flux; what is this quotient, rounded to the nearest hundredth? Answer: 1.04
